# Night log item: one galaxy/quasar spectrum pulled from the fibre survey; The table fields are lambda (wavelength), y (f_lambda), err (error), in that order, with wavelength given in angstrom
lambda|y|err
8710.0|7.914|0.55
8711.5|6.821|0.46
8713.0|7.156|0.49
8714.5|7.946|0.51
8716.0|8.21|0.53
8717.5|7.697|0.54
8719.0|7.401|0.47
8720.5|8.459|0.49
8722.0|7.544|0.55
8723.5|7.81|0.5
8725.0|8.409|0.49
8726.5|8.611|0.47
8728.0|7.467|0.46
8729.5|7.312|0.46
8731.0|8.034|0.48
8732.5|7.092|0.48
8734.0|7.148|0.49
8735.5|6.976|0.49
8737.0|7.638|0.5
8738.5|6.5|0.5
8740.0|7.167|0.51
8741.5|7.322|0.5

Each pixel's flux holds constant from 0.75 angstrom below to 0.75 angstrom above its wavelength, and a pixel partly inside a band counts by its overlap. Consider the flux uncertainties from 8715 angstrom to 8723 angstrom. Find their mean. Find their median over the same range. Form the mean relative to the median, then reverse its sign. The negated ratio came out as -0.97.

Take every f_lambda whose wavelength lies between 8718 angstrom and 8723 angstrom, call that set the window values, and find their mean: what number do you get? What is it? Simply 7.80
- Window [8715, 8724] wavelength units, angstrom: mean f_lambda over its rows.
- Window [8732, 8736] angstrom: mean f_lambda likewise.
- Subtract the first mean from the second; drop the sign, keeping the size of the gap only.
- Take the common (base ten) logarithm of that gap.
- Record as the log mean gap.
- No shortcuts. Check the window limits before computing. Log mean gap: -0.1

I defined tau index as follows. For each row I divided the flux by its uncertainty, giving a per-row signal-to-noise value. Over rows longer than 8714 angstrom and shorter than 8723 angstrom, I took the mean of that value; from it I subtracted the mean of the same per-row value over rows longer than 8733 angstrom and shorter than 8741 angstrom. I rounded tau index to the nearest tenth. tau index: 1.1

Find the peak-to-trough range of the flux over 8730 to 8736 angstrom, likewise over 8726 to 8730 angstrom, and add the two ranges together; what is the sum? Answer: 2.36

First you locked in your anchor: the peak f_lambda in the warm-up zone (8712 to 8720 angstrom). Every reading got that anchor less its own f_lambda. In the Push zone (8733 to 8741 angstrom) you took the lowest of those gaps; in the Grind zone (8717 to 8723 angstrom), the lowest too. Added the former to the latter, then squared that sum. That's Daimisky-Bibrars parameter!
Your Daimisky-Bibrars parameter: 0.10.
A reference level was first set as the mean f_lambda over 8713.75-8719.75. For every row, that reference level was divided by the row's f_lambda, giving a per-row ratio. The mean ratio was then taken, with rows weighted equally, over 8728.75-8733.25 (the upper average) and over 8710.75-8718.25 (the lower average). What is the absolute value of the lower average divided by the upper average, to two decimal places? 0.99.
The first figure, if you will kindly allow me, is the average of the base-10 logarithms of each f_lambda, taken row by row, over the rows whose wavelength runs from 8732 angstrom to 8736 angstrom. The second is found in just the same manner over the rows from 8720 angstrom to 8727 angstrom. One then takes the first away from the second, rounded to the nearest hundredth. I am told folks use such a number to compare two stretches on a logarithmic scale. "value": 0.06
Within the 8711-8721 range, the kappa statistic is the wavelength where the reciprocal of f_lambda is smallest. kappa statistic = 8720.5 angstrom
